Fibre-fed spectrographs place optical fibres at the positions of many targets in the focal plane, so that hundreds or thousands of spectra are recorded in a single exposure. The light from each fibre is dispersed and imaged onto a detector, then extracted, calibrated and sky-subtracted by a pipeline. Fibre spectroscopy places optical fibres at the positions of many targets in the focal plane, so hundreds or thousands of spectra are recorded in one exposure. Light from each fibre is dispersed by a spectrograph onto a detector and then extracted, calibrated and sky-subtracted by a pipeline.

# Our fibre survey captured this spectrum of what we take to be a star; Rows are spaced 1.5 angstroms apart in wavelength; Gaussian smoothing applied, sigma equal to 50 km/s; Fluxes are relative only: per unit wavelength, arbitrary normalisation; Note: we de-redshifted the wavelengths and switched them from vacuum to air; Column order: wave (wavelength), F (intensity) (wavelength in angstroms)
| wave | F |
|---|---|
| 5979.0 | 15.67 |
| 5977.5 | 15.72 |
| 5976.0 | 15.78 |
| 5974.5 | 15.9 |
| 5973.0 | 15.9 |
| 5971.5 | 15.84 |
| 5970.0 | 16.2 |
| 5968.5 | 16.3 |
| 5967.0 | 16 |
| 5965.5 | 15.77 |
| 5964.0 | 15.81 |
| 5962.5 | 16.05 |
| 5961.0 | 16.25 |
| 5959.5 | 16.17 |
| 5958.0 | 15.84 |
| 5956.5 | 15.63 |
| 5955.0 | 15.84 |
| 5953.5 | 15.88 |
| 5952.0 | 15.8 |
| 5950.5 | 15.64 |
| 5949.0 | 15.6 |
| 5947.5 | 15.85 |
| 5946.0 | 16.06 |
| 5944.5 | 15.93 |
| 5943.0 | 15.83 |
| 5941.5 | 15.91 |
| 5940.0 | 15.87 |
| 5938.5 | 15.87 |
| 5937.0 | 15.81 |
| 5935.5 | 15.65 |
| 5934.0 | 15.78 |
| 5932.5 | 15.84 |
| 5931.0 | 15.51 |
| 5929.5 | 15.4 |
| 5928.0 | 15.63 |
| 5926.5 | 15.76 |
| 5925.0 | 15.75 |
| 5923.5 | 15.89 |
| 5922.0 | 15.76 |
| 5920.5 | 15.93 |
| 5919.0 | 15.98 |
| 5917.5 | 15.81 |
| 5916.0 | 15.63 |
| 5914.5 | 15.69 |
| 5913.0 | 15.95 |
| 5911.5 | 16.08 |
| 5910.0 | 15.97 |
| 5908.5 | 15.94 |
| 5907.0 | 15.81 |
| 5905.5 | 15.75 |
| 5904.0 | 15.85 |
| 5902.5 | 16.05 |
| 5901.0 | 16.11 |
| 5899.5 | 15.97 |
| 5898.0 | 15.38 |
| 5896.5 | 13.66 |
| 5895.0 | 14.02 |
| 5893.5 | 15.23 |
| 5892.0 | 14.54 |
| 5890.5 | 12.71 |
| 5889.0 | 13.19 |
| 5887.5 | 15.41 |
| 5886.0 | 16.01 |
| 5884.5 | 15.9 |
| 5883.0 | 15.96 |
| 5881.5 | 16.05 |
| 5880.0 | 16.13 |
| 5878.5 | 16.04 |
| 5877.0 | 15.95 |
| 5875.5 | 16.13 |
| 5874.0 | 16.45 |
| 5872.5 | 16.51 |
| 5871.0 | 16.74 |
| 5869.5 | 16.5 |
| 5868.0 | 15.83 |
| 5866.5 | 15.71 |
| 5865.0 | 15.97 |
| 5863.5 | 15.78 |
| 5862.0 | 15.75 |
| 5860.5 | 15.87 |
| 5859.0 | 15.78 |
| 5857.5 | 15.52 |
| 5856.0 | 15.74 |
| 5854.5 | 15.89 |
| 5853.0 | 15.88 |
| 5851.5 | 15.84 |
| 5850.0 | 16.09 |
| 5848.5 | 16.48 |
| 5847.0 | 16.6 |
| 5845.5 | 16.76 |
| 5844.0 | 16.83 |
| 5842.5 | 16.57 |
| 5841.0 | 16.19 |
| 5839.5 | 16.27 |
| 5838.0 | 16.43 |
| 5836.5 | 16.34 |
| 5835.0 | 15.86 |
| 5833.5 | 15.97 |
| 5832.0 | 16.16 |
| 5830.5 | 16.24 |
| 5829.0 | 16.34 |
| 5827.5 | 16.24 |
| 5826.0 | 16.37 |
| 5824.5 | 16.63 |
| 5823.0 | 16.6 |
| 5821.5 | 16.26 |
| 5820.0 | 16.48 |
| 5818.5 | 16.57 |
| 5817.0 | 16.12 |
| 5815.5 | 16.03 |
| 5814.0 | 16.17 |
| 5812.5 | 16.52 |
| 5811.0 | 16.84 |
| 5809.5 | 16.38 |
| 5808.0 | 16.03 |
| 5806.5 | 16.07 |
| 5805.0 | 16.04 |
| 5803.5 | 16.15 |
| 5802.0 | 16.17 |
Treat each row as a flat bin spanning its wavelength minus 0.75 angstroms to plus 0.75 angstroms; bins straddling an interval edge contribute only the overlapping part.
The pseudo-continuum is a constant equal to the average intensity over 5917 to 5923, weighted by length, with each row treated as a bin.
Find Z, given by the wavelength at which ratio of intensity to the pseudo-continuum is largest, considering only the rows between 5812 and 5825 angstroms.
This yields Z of 5824.5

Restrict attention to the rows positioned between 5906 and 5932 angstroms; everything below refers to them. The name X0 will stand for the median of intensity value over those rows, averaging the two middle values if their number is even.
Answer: 15.8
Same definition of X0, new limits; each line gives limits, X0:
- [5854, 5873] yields 15.8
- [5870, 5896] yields 16.0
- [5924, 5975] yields 15.8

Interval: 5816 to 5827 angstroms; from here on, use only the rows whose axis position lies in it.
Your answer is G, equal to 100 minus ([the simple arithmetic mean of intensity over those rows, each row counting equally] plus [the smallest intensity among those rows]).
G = 67.4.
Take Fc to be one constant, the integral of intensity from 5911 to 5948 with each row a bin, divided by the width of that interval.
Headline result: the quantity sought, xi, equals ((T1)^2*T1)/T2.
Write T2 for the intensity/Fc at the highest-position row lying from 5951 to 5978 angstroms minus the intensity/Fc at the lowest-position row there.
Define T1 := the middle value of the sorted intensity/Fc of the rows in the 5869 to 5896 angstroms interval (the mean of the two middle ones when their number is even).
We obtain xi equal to -204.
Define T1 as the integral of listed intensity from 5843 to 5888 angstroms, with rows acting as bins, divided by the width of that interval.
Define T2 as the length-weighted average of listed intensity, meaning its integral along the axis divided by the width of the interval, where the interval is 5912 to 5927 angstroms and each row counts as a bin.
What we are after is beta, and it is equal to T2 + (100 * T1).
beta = 1623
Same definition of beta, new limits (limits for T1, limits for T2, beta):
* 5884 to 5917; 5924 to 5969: 1547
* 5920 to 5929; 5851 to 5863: 1593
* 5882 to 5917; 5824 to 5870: 1551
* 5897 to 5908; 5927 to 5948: 1596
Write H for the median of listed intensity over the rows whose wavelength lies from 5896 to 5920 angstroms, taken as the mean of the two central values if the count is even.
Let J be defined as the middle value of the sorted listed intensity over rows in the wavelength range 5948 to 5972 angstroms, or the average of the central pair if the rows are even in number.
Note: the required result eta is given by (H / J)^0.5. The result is 1.00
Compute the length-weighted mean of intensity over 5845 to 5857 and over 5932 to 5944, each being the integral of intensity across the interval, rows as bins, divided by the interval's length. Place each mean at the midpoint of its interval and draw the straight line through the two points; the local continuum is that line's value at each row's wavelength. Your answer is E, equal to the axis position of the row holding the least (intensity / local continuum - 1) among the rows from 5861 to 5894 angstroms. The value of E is 5890.5 angstroms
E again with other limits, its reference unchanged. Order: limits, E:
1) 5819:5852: 5835.0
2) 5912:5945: 5929.5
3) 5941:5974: 5949.0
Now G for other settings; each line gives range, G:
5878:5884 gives 68.0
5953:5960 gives 68.5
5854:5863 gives 68.7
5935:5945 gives 68.5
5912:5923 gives 68.5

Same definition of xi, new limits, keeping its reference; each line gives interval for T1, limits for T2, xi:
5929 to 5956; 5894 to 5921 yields 8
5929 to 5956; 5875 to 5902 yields -795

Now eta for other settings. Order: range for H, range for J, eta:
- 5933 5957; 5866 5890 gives 0.99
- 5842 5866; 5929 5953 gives 1.00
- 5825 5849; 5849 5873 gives 1.02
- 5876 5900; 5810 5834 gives 0.98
